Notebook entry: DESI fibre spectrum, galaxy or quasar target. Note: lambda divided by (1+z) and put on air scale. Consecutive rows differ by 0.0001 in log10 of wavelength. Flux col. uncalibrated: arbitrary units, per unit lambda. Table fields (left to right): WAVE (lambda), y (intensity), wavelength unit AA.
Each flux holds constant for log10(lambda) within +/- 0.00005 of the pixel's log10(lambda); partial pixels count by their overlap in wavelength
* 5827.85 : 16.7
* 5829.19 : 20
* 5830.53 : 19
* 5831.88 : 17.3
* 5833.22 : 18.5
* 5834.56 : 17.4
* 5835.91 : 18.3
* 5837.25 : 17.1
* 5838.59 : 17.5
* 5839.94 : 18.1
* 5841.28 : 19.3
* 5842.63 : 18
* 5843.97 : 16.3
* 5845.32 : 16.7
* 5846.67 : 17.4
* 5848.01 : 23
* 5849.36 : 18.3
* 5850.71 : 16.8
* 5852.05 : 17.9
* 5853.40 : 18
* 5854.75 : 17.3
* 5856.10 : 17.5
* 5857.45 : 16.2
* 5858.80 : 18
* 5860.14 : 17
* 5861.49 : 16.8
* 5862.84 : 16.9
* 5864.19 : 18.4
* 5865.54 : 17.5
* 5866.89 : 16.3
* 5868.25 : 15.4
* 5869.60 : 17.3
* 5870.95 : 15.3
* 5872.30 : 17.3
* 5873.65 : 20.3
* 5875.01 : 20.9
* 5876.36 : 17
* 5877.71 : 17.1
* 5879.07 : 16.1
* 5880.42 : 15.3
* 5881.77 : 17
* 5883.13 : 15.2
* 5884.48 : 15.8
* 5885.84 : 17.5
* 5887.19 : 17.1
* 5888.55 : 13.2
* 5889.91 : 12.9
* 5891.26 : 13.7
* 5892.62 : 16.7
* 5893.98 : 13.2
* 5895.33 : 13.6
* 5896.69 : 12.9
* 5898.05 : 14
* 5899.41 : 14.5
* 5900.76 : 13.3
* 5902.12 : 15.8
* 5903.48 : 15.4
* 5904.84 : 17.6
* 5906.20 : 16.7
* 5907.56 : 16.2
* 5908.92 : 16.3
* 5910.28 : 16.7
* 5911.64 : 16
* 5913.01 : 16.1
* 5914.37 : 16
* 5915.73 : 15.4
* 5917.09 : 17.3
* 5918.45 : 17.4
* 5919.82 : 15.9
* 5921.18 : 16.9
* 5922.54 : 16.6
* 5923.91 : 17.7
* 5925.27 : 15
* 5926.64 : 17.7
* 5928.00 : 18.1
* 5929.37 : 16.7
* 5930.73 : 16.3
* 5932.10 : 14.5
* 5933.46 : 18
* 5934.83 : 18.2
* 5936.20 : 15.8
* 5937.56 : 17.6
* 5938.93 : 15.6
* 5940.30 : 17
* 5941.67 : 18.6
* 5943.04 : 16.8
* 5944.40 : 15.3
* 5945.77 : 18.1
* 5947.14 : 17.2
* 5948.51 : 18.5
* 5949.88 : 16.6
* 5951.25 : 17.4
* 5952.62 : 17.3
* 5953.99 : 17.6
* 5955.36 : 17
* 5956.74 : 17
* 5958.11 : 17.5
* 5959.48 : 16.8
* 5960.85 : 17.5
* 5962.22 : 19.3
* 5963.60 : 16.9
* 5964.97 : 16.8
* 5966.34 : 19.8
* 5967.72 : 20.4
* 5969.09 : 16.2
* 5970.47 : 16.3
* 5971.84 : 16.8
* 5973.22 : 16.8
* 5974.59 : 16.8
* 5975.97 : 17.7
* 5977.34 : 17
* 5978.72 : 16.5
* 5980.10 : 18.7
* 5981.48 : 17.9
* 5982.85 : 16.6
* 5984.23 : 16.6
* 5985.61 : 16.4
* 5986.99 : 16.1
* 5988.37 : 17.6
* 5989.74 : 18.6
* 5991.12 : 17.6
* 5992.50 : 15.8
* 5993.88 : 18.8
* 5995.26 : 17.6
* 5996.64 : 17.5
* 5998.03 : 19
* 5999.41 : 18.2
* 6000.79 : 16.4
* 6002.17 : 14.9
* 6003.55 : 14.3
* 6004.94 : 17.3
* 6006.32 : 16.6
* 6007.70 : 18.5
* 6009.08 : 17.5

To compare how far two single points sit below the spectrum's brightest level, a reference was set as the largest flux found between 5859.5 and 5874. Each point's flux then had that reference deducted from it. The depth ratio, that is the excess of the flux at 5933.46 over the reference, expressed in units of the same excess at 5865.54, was 0.82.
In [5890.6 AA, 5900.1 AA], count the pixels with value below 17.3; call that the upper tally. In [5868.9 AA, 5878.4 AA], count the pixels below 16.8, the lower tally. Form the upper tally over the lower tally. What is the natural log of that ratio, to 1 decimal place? 1.9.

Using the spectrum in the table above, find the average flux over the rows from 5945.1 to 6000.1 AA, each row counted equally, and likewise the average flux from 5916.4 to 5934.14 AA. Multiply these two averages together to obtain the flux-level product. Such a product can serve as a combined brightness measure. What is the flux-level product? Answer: 293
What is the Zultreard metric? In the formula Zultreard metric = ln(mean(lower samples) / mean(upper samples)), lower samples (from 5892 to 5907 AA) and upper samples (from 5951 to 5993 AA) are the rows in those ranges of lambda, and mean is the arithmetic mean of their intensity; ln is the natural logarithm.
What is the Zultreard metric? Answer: -0.15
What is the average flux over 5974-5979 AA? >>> 17.0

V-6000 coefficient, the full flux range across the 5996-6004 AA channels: 4.7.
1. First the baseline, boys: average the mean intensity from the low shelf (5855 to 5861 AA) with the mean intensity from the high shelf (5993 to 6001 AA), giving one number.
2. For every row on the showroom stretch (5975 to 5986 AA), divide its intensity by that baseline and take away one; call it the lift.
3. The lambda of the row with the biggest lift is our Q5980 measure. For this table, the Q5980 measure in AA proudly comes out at 5980.10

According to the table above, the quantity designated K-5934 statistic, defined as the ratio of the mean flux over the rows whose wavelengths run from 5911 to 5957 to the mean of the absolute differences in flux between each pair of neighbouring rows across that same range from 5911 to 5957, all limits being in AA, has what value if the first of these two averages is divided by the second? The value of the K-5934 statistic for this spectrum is 14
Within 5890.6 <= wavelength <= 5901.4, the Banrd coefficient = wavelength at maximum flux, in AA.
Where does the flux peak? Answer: 5892.62 AA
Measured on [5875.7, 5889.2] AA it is 5885.84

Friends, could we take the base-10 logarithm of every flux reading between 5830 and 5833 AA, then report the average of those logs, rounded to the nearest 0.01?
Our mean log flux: 1.26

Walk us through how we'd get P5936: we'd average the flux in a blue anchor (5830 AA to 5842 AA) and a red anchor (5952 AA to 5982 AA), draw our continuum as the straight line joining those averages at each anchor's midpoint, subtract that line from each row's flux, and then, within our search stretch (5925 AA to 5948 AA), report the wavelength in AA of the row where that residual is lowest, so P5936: 5932.10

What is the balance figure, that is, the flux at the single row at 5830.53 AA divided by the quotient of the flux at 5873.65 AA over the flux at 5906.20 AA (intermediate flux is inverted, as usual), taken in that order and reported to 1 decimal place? 15.6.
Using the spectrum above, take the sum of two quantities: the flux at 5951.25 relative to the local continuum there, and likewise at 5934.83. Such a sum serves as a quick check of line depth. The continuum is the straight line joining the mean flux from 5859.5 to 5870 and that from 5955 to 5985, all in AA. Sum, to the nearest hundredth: 2.06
